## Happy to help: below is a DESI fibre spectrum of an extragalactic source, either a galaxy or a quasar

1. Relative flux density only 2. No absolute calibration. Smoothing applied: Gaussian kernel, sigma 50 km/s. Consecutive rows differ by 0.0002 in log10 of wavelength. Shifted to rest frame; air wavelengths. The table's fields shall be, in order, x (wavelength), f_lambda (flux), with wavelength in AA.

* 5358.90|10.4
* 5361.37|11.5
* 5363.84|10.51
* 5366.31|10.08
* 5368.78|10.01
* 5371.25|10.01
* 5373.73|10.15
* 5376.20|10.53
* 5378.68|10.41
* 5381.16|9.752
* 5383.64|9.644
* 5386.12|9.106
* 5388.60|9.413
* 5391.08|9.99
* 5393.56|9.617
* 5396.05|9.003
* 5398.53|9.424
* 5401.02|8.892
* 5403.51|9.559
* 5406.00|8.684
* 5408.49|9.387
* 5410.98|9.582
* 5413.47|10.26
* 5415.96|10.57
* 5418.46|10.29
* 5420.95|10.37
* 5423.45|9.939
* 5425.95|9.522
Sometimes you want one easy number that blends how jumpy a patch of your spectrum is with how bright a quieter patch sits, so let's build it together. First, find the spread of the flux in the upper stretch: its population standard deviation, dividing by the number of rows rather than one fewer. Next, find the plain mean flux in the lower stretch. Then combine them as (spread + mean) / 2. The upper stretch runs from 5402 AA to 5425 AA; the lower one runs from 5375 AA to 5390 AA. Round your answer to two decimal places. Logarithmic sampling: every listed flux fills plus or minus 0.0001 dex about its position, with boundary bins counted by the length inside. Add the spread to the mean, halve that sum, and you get 5.19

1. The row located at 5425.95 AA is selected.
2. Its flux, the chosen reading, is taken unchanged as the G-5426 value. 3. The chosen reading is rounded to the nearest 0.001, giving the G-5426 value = 9.522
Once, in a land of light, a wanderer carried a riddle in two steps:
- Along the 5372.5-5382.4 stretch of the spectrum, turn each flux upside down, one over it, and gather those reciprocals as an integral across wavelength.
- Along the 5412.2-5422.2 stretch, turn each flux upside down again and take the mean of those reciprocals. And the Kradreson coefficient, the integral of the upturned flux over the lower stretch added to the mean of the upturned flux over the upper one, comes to 1.07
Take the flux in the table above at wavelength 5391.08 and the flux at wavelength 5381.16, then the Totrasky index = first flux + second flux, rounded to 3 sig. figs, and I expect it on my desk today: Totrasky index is 19.7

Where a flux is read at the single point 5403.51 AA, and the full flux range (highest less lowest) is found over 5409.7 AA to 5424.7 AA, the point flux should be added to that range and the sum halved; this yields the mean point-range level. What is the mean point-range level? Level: 5.3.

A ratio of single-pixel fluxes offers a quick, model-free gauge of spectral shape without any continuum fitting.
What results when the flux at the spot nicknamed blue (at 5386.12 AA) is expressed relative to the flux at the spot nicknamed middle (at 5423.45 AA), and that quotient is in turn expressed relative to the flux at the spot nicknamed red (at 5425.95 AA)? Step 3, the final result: 0.096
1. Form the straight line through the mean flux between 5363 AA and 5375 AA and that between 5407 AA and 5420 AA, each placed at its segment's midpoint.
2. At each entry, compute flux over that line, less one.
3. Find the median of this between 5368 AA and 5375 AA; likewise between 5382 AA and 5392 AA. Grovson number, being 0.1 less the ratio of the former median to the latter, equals -0.1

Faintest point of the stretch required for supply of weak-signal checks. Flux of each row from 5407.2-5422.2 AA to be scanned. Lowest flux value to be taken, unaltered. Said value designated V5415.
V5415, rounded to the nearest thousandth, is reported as 9.387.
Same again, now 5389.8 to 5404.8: 8.892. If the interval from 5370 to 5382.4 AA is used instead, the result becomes 9.752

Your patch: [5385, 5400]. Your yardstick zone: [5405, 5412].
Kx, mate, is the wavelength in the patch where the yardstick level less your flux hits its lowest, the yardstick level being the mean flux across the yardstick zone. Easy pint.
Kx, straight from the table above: 5391.08 AA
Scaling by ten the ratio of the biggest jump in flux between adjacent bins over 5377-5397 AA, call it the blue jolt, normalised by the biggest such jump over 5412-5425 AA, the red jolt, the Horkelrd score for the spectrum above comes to 15.3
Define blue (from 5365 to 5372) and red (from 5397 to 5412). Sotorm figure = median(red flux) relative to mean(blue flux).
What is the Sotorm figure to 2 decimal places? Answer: 0.94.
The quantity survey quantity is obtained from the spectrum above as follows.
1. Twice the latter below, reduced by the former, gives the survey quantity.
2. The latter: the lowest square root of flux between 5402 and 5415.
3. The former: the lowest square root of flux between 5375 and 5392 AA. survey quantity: 2.876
